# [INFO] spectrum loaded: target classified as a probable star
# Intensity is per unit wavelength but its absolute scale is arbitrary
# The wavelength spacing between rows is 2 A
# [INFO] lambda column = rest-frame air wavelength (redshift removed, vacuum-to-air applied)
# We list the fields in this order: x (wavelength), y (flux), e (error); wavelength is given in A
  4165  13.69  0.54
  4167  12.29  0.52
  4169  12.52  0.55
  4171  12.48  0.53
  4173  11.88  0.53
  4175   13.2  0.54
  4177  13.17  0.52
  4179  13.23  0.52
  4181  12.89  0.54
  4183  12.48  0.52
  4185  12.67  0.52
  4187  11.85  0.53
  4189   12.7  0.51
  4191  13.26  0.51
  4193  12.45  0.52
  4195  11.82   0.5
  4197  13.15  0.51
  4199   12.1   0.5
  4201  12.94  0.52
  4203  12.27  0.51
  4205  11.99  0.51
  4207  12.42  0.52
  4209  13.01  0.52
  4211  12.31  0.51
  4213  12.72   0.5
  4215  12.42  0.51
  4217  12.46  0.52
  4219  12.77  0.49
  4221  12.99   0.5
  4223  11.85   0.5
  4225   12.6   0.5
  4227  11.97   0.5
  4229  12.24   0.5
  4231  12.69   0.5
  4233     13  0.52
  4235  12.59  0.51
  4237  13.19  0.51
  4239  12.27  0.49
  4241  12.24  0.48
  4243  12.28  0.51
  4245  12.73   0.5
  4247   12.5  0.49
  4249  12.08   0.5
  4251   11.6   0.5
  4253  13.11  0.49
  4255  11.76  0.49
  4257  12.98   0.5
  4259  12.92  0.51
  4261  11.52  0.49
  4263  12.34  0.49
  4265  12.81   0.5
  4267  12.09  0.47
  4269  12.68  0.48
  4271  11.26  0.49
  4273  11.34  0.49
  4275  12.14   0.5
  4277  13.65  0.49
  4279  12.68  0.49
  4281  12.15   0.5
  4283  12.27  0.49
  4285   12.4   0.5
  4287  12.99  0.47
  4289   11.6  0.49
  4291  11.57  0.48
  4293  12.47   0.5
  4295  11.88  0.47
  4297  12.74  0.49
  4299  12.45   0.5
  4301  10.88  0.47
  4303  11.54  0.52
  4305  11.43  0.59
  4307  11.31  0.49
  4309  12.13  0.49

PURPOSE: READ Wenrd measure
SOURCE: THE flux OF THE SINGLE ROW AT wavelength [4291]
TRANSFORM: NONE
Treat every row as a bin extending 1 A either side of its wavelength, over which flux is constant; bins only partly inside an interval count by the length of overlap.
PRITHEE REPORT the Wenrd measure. 11.57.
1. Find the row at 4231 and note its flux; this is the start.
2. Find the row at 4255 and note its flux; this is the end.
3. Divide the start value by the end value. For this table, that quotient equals 1.08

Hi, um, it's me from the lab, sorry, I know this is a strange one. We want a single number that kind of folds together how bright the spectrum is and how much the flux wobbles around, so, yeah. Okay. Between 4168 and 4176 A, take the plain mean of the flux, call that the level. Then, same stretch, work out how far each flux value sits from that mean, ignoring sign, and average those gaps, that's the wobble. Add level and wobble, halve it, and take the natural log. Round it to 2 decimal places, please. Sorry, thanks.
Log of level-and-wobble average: 1.86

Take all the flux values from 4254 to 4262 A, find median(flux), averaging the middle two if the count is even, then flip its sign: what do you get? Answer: -12.3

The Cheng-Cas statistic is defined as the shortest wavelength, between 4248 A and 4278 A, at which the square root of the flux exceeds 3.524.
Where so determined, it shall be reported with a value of 4253 A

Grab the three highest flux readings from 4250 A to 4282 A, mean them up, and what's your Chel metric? 13.2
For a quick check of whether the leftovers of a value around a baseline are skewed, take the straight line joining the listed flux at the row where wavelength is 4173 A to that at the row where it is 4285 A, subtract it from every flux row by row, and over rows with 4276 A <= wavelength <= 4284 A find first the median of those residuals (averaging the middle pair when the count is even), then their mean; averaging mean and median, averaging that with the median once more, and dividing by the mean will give 0.5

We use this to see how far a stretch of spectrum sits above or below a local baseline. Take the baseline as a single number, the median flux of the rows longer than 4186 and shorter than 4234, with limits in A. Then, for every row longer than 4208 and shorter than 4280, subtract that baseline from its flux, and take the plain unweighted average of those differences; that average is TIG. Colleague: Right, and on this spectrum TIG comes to 0.0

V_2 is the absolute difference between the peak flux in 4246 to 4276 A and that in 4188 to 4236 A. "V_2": 0.15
